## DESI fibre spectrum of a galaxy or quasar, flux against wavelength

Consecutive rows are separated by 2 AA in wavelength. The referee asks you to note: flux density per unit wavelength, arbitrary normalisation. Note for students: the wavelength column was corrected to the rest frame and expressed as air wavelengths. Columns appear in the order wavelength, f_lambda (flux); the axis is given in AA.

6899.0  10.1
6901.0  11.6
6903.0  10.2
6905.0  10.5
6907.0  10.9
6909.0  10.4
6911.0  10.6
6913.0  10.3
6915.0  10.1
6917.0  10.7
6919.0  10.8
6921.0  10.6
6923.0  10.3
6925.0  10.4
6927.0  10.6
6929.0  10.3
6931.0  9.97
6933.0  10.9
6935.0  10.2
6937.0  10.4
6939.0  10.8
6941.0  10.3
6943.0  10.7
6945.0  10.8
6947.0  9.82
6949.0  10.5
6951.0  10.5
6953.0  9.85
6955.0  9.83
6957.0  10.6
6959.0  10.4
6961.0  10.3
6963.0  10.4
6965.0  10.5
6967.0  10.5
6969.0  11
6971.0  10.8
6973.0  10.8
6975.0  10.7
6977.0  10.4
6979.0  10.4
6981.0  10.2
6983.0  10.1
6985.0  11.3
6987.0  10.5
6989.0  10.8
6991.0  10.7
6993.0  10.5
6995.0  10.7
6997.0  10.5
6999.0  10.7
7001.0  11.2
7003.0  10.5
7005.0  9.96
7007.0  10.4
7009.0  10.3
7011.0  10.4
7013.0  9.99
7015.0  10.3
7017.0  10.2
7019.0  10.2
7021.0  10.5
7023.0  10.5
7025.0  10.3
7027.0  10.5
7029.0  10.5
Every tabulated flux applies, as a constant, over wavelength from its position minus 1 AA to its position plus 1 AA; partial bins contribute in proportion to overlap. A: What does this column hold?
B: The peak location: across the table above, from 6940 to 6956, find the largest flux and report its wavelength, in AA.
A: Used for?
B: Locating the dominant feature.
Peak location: 6945.0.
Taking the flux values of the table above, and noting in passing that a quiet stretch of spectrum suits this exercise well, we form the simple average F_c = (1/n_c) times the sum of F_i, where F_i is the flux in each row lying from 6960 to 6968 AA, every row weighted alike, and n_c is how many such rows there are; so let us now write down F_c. 10.4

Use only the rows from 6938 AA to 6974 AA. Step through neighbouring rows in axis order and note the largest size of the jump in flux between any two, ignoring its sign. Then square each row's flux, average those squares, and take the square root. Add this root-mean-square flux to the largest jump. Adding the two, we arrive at 11.5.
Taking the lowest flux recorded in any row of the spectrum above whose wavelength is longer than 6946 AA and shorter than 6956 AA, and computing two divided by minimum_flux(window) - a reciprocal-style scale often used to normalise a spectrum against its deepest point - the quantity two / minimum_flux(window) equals 0.204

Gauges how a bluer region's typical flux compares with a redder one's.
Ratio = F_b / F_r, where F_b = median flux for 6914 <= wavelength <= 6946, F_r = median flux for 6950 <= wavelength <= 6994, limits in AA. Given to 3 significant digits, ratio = 1.00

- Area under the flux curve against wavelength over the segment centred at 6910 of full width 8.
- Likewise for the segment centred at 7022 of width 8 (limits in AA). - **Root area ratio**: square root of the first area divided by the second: 1.008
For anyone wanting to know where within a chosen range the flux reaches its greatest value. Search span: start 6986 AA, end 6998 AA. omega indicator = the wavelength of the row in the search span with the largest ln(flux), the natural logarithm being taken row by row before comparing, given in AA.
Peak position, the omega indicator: 6989.0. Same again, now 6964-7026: 6985.0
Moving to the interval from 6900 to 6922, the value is 6901.0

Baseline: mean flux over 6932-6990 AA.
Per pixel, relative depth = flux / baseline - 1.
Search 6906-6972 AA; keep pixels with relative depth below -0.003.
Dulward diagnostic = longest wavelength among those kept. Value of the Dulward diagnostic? 6963.0 AA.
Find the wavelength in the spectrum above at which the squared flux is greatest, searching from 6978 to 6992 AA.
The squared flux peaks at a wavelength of 6985.0 AA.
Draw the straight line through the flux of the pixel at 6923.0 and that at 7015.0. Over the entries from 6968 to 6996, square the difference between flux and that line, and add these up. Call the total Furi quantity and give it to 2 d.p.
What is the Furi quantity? 2.87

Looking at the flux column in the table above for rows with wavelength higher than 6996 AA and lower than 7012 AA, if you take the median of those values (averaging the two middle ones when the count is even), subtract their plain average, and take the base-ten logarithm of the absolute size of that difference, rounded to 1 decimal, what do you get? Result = -1.3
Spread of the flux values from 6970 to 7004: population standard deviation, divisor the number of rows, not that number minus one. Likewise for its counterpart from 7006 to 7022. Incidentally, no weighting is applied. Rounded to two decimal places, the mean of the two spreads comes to 0.22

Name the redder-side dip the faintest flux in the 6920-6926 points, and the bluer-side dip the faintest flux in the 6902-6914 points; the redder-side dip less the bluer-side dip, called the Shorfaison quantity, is 0.10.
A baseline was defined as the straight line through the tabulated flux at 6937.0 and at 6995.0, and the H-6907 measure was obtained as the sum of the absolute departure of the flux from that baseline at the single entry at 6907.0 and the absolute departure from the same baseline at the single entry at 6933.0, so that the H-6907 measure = 1.2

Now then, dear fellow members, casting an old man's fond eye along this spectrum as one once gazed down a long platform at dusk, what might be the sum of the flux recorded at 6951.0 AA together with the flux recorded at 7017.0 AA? 20.7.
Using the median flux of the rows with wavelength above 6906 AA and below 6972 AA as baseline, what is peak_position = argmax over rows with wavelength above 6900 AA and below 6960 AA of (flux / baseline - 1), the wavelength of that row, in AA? 6901.0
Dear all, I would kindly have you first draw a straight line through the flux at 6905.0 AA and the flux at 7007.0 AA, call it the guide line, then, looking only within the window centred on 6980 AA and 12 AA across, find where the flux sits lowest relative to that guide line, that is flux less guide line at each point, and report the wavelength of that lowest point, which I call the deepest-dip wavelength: 6983.0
